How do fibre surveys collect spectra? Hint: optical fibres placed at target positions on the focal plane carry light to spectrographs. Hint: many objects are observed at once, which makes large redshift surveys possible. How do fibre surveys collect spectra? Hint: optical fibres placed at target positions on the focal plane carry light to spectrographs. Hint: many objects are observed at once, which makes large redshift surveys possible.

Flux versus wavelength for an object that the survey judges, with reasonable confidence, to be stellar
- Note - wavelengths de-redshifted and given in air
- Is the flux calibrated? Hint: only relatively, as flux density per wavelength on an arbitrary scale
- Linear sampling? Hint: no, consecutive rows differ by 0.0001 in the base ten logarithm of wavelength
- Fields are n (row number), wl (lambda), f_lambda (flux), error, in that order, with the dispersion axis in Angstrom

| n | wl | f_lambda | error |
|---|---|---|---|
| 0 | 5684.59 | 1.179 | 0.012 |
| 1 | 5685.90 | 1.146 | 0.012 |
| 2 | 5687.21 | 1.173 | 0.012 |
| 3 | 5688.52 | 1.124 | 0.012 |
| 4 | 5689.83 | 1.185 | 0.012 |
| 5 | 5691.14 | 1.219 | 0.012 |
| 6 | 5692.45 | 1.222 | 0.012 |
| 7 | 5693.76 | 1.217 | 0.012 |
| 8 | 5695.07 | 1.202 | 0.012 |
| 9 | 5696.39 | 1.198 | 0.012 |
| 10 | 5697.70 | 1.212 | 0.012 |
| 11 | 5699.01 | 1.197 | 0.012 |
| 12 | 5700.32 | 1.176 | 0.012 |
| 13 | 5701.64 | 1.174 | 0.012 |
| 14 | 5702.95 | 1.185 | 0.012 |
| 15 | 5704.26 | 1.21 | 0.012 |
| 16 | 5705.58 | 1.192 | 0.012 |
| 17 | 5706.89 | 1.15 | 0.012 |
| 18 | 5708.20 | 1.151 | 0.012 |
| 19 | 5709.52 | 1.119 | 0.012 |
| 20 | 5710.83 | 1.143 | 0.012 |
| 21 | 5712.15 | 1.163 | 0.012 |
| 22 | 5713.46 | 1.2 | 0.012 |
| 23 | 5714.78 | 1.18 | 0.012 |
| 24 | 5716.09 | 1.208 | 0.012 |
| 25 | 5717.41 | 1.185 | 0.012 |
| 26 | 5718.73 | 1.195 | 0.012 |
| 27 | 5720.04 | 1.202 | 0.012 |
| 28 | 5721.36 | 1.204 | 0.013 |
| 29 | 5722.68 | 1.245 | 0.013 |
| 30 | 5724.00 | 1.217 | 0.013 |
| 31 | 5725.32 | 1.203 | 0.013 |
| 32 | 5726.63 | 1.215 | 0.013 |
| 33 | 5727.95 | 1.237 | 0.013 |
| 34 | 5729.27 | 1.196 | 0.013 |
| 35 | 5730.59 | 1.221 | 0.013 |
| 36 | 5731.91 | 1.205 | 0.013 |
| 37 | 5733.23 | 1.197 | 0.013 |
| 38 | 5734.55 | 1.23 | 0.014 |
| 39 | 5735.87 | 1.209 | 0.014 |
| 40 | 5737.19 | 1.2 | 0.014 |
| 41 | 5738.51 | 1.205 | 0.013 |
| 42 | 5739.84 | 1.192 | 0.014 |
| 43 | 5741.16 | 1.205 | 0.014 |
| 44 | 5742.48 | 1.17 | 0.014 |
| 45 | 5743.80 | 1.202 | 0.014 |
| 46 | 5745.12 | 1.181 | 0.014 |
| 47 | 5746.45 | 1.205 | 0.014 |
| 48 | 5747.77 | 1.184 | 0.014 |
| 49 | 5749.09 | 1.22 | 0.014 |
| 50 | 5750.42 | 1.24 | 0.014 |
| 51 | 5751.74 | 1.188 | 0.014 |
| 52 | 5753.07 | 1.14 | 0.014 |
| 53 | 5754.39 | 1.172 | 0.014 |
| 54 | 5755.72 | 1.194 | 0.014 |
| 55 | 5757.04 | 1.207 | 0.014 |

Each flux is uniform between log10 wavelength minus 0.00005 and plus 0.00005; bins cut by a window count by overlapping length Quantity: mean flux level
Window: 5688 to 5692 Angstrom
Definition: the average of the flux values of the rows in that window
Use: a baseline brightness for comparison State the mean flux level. 1.18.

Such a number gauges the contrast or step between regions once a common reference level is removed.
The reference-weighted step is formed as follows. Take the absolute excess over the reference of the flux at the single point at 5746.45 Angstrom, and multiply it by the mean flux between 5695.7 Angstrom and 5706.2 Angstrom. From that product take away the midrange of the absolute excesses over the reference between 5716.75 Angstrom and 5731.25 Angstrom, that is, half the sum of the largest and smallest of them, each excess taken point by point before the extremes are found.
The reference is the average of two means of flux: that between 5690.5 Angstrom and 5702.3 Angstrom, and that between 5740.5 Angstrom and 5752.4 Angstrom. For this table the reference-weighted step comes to -0.0177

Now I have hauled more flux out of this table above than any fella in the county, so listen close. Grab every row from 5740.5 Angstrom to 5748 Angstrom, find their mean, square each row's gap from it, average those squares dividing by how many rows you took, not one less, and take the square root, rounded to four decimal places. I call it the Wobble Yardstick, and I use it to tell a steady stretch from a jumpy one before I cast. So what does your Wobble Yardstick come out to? 0.0136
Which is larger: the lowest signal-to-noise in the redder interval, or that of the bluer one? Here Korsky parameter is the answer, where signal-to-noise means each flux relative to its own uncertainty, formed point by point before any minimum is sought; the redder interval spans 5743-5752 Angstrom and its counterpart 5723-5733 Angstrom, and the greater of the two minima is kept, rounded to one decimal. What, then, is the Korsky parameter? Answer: 92.0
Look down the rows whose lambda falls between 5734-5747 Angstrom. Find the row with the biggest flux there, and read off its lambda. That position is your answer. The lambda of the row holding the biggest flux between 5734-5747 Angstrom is 5734.55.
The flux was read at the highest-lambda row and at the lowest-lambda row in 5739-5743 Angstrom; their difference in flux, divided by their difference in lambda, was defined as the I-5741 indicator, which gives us -0.0083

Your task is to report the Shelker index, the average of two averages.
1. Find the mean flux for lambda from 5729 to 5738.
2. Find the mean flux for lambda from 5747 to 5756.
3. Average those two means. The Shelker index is 1.20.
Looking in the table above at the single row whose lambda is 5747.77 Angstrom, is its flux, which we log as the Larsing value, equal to 1.184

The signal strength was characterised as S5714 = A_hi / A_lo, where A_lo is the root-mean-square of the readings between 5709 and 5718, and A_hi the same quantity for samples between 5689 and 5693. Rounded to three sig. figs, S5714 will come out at 1.03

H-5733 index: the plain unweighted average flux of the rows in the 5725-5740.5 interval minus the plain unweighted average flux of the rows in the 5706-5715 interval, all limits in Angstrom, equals 0.051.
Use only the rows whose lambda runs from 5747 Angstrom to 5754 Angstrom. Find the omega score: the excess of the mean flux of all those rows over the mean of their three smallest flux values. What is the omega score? 0.024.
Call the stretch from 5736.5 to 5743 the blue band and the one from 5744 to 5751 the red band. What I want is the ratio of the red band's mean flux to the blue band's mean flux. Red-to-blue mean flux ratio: 1.01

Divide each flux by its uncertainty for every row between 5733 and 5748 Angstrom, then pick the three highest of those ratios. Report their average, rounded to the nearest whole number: 91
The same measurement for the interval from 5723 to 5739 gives 94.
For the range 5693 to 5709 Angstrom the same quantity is 101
